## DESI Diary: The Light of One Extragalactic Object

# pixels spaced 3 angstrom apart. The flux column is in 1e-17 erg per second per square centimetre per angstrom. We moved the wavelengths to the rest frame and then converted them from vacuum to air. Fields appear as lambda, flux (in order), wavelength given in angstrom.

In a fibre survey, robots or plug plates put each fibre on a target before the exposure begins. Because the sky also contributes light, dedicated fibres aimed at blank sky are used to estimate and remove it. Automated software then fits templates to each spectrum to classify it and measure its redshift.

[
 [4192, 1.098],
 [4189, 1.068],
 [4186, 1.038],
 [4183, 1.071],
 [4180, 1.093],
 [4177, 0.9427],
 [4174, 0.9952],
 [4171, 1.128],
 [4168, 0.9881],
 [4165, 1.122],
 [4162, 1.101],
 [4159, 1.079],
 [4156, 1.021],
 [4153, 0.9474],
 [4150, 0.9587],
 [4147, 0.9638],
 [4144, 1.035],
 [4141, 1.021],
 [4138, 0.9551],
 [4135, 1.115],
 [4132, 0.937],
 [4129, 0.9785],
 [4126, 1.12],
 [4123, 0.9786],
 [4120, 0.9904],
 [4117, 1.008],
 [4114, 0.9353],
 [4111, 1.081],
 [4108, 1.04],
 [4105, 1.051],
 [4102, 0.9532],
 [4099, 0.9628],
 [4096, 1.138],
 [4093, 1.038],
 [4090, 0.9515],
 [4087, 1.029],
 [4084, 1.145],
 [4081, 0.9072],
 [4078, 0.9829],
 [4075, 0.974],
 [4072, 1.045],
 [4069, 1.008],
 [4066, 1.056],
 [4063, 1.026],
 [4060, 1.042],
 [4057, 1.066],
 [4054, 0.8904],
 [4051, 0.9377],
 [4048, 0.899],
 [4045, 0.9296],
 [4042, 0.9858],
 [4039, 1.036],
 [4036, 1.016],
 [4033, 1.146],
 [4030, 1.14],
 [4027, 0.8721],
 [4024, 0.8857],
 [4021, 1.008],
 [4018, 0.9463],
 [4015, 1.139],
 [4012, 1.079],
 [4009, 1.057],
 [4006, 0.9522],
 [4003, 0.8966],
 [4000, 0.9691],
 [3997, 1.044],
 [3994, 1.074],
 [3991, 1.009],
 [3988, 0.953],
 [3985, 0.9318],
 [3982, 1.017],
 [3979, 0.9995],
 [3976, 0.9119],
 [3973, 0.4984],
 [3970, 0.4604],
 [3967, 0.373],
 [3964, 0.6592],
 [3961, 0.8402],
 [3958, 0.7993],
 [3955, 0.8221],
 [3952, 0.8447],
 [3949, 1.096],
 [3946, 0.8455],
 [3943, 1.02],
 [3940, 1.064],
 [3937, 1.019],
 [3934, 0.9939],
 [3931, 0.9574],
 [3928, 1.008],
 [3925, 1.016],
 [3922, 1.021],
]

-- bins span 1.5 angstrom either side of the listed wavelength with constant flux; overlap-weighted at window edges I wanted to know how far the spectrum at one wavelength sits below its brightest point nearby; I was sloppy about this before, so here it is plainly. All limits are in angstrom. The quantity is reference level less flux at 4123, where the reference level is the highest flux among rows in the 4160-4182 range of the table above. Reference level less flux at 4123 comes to 0.15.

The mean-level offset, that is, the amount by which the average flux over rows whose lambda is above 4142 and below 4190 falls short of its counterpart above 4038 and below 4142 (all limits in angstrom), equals -0.028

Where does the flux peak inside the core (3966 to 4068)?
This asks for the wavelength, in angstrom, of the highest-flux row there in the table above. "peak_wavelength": 4033 angstrom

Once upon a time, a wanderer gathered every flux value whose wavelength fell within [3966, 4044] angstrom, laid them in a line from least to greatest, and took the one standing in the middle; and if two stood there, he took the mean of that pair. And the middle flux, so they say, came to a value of 0.99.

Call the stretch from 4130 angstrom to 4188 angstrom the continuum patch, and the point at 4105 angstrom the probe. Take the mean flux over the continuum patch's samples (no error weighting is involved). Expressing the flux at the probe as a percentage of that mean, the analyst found 102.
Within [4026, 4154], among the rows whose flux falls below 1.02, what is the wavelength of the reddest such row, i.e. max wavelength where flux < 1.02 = 4153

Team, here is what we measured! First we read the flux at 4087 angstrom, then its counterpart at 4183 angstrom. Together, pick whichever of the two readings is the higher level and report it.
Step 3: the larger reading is 1.07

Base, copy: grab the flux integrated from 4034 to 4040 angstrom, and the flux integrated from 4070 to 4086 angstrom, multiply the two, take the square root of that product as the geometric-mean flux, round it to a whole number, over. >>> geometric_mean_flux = 10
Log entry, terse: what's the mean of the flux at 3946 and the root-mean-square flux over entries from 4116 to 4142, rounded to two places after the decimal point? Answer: 0.93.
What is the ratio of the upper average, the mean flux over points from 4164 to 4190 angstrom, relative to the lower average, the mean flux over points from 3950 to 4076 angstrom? 1.12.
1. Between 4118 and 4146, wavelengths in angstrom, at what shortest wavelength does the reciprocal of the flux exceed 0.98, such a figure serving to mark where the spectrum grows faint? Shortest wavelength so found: 4120 angstrom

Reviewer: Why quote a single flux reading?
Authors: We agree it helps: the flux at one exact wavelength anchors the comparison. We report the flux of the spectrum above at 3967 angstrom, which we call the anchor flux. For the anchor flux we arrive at 0.373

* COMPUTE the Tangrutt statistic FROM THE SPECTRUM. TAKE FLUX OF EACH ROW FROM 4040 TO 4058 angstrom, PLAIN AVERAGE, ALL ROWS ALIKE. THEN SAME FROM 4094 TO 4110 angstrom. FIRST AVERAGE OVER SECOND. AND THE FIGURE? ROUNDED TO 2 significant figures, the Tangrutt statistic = 0.92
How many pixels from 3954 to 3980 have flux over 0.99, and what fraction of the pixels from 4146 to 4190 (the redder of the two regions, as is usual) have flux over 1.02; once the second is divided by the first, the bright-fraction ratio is 0.60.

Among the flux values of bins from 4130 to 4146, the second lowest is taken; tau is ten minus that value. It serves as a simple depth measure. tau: 9.045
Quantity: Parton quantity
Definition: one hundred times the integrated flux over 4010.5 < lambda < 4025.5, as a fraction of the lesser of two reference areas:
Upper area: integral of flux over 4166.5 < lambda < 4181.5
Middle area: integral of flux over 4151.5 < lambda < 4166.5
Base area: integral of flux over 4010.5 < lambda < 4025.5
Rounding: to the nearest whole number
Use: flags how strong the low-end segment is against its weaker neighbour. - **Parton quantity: 98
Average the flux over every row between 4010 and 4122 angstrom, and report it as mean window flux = 1.01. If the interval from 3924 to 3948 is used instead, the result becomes 0.99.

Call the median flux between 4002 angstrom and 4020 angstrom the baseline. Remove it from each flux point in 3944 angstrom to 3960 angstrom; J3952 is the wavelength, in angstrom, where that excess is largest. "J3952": 3949 angstrom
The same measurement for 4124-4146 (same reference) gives 4126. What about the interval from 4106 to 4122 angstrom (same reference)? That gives 4111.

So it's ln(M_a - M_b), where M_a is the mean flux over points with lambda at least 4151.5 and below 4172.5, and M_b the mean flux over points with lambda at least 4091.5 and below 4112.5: -4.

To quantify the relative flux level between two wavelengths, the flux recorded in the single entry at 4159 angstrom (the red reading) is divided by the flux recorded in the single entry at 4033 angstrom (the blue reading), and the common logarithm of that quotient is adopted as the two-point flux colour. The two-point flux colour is -0.026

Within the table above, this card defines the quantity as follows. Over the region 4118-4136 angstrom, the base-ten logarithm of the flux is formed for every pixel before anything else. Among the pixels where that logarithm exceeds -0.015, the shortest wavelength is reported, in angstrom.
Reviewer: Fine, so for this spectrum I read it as 4120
